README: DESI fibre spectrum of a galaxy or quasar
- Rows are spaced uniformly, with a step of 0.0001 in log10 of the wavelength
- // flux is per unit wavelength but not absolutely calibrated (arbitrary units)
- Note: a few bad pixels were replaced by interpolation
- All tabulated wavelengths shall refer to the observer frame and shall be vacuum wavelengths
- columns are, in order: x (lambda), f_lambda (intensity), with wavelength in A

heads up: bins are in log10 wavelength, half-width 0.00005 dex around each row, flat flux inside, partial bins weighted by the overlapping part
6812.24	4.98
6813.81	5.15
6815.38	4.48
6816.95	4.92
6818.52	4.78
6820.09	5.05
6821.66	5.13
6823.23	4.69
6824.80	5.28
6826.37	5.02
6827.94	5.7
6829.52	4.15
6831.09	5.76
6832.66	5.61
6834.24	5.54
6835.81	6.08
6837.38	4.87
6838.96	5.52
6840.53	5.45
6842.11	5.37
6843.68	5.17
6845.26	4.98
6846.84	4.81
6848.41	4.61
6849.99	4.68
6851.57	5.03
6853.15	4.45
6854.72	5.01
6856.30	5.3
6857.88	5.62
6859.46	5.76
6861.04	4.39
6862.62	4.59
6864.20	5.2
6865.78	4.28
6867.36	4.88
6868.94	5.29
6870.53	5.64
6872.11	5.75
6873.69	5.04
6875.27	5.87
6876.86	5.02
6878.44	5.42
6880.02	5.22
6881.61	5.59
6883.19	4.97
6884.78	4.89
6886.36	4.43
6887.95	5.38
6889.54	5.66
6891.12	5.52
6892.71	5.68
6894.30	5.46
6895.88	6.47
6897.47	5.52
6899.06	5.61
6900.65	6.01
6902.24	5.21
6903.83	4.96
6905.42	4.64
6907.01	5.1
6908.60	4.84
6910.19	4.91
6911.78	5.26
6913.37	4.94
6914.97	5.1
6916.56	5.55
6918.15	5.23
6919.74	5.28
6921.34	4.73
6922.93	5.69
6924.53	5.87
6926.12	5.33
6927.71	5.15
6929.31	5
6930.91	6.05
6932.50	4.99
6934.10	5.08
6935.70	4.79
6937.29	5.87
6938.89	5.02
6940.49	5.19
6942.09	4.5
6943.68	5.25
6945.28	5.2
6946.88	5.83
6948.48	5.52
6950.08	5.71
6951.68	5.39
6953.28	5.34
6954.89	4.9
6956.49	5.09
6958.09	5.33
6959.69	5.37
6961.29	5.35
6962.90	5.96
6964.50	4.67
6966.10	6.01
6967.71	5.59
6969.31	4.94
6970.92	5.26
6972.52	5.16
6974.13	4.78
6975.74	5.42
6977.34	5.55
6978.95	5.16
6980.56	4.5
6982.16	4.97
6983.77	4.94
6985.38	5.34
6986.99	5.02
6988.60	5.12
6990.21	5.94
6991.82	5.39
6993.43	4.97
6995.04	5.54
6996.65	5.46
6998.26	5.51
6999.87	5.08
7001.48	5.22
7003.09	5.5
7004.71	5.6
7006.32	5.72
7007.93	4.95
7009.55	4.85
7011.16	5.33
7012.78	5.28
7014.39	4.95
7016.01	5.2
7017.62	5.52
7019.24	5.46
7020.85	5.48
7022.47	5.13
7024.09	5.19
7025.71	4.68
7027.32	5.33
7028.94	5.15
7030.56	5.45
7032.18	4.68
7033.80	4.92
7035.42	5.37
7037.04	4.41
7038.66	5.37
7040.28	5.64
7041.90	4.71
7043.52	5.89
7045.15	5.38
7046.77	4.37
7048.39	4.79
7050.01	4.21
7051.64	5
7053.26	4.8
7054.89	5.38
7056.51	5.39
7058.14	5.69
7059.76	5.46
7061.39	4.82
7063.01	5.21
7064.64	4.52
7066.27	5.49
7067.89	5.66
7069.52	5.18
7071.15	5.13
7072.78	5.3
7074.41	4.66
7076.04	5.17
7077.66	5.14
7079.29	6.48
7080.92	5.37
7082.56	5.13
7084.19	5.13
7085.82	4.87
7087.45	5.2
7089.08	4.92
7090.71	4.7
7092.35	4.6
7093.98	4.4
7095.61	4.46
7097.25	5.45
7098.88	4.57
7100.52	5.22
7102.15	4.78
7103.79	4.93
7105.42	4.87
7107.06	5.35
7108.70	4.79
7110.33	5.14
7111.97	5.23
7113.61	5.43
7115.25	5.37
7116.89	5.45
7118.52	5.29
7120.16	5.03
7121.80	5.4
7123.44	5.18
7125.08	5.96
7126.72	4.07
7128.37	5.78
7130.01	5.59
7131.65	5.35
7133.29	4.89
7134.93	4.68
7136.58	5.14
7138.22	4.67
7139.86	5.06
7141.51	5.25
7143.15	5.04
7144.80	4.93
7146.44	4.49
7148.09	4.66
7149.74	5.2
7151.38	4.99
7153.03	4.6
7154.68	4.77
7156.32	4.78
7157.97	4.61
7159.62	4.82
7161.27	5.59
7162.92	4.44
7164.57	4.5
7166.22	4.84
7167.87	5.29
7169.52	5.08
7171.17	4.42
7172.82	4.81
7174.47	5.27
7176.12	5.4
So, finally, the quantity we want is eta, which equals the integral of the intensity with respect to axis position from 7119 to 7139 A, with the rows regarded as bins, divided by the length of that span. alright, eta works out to 5.15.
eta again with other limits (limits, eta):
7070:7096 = 5.05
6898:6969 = 5.28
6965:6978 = 5.32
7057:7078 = 5.19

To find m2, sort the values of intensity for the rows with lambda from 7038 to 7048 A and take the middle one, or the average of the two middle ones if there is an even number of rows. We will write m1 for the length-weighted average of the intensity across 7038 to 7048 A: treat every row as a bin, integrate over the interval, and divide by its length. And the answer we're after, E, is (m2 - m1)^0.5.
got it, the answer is 0.41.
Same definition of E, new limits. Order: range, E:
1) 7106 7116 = 0.29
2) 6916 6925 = 0.22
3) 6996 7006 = 0.26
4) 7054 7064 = 0.28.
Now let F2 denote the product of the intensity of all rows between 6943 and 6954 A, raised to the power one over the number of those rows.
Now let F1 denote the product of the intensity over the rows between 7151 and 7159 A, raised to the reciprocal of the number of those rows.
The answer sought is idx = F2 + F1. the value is 10.2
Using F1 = 4.75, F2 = 5.46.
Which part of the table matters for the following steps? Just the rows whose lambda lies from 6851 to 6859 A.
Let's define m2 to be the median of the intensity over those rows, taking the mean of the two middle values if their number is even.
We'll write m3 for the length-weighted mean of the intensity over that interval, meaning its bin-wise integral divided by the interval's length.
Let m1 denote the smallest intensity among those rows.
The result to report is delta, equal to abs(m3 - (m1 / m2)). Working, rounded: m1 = 4.45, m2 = 5.0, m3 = 5.11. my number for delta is 4.23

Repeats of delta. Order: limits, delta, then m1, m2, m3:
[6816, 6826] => 4.03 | 4.69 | 5.0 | 4.97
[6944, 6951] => 4.61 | 5.2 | 5.6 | 5.54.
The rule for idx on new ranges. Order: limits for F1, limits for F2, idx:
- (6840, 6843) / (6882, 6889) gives 10.3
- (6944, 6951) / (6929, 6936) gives 10.7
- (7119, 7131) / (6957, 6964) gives 10.7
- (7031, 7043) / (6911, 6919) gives 10.2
